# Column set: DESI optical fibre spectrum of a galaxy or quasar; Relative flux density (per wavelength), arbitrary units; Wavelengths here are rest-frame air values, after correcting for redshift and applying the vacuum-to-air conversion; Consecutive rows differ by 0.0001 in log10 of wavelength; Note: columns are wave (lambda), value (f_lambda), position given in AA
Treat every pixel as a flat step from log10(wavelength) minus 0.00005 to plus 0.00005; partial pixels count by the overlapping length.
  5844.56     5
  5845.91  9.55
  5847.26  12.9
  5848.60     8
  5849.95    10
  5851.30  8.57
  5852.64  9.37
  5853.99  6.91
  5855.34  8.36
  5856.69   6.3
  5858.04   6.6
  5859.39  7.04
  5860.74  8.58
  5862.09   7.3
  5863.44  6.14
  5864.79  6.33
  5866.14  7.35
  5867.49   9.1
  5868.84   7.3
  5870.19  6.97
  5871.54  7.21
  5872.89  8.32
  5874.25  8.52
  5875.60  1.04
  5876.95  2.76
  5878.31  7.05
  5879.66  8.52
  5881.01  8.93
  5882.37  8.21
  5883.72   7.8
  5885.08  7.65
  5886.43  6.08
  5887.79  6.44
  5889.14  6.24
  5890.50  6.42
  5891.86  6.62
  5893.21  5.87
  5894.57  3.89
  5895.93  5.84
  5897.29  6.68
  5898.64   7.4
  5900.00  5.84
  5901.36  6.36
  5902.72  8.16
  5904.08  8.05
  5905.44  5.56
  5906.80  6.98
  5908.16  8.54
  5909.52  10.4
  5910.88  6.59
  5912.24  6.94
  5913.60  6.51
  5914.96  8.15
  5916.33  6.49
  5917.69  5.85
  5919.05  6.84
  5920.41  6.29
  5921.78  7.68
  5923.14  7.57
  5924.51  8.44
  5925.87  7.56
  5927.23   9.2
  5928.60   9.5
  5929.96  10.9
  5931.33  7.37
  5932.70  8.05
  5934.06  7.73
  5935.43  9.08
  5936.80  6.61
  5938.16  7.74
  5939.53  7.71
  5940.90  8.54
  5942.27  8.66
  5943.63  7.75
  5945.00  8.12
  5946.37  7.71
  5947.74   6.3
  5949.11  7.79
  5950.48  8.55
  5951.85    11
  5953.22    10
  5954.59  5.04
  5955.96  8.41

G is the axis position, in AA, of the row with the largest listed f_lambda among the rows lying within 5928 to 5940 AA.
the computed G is 5929.96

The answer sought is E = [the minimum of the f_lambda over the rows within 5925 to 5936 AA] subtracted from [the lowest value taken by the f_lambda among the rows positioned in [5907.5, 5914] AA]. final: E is -0.9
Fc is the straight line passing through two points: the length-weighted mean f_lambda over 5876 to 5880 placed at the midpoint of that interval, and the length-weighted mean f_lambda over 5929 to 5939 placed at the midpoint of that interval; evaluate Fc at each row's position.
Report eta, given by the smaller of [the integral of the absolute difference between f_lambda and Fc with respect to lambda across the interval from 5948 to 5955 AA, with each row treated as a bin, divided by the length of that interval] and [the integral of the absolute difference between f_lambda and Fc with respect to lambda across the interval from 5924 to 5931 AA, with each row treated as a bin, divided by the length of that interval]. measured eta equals 1.3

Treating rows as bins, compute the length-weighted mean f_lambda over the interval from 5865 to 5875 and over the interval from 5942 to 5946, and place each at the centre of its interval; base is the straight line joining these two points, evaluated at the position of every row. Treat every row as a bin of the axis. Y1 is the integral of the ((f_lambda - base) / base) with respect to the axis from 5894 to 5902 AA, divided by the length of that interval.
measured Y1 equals -0.23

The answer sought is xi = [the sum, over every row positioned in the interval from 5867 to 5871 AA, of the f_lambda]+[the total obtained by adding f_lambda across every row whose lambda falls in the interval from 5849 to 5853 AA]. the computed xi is 51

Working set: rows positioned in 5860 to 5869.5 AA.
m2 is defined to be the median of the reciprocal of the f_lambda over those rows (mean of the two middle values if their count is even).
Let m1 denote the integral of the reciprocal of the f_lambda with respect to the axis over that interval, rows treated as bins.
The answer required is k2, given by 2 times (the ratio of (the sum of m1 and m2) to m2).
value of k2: 21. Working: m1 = 1.3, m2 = 0.137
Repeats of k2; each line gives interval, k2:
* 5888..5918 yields 62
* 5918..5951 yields 67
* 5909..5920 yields 23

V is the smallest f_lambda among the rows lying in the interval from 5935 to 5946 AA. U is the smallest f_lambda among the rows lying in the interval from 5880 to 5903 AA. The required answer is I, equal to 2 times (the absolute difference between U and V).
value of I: 5.44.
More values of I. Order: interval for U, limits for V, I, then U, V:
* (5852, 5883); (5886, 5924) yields 5.70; 1.04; 3.89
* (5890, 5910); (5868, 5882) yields 5.70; 3.89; 1.04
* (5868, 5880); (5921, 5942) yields 11.14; 1.04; 6.61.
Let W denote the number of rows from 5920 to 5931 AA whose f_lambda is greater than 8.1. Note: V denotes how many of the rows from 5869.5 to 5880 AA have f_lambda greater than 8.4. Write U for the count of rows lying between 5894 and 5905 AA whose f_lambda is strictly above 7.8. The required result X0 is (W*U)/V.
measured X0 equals 4.0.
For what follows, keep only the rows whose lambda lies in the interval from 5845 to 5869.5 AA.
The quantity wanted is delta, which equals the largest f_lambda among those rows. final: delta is 12.9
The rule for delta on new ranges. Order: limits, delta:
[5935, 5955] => 11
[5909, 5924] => 10.4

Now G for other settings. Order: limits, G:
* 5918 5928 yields 5927.23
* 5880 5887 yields 5881.01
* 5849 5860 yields 5849.95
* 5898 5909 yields 5908.16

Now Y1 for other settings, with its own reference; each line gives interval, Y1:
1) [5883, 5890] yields -0.12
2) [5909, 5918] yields -0.08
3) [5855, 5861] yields -0.05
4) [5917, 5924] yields -0.14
